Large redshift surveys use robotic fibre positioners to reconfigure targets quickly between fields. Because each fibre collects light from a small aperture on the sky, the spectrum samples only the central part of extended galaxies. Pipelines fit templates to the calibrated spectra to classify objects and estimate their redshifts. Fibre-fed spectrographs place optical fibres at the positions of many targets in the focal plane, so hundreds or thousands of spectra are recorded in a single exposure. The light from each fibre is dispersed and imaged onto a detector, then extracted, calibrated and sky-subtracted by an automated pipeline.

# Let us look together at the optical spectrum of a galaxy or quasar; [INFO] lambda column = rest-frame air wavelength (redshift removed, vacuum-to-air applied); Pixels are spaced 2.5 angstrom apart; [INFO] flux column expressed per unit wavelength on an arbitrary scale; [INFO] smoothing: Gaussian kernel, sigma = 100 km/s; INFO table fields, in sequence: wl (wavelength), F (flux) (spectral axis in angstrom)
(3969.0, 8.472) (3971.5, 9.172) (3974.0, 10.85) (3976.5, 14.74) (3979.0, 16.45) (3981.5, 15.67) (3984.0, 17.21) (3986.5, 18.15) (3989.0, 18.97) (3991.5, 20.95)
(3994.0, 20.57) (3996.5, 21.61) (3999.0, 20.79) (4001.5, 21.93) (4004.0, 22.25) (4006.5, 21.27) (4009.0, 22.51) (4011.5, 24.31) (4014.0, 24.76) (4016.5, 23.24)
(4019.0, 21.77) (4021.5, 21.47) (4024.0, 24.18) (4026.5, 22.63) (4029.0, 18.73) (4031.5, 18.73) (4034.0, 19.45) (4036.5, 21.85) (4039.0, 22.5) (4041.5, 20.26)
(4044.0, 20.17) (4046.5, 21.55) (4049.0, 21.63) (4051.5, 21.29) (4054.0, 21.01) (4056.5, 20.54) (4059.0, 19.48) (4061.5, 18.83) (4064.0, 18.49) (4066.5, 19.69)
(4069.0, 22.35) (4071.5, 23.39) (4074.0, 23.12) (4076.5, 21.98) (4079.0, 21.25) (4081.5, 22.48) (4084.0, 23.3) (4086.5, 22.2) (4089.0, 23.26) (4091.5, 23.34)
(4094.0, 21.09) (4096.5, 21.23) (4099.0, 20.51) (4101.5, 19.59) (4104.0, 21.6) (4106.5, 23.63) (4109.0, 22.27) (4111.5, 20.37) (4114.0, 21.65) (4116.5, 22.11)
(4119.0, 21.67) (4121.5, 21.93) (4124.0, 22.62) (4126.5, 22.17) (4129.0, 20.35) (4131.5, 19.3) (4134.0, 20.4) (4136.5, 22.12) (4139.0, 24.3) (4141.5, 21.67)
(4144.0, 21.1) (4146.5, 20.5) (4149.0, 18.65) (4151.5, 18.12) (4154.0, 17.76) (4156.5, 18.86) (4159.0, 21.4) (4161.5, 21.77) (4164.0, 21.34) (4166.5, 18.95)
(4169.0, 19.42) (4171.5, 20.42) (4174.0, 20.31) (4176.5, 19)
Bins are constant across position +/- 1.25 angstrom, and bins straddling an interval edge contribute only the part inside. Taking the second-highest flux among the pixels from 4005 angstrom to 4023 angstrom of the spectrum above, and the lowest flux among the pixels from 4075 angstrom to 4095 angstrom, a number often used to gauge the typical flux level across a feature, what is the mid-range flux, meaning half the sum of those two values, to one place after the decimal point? 22.7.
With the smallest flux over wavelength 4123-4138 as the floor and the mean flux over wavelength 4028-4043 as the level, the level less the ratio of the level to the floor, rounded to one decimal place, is 19.2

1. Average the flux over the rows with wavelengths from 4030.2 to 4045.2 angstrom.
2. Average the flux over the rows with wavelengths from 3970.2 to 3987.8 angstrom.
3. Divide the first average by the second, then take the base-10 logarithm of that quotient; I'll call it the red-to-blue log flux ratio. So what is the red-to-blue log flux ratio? 0.15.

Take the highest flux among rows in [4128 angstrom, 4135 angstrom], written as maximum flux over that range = 20.4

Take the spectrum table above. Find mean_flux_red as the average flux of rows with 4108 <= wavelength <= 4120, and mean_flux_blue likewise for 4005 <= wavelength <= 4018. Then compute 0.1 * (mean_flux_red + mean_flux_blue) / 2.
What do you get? 2.24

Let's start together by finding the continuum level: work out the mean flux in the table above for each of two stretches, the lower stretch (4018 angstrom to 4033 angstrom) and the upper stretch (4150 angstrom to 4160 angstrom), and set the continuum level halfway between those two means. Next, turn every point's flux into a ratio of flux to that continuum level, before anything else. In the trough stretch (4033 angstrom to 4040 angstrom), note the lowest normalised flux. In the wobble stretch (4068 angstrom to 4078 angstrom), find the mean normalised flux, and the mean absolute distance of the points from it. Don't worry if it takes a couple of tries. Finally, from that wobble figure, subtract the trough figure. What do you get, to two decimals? -0.94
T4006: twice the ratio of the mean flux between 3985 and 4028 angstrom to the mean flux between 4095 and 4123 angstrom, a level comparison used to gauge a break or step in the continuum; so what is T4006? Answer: 2.03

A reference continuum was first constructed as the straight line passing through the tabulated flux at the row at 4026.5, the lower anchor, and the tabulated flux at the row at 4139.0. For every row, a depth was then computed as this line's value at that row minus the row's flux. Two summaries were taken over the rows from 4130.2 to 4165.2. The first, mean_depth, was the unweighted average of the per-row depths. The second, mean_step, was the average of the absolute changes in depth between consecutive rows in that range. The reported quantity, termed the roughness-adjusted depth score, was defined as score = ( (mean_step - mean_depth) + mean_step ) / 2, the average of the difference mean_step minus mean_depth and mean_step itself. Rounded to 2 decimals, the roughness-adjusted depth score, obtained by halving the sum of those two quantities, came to -0.72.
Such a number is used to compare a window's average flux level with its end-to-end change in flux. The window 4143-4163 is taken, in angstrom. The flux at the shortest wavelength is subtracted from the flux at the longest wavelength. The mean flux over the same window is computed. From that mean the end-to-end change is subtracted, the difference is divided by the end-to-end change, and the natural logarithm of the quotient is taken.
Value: 3.35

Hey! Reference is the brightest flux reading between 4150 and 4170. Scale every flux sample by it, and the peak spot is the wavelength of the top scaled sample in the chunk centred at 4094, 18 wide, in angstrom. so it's 4091.5 angstrom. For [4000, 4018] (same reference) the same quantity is 4014.0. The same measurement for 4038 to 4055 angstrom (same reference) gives 4039.0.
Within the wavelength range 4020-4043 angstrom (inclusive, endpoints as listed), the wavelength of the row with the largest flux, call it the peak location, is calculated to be 4024.0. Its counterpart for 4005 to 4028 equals 4014.0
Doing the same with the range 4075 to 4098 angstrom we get 4091.5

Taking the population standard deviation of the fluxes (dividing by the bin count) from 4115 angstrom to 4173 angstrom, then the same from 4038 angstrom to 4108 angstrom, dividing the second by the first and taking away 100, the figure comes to -99.1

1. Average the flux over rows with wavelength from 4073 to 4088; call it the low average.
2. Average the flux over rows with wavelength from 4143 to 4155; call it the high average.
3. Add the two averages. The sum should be 41.6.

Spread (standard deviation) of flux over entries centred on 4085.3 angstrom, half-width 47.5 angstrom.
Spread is 1.3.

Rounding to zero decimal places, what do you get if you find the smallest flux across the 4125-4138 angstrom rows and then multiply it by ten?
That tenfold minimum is 193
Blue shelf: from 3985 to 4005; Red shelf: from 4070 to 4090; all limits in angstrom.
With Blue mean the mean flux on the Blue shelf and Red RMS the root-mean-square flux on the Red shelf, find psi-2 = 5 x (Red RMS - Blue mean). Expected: 10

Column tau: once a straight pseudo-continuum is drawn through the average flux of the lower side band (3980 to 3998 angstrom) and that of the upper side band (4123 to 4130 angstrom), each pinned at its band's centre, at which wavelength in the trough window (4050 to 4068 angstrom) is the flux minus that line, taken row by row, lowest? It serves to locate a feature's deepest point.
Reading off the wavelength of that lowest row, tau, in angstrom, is 4064.0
